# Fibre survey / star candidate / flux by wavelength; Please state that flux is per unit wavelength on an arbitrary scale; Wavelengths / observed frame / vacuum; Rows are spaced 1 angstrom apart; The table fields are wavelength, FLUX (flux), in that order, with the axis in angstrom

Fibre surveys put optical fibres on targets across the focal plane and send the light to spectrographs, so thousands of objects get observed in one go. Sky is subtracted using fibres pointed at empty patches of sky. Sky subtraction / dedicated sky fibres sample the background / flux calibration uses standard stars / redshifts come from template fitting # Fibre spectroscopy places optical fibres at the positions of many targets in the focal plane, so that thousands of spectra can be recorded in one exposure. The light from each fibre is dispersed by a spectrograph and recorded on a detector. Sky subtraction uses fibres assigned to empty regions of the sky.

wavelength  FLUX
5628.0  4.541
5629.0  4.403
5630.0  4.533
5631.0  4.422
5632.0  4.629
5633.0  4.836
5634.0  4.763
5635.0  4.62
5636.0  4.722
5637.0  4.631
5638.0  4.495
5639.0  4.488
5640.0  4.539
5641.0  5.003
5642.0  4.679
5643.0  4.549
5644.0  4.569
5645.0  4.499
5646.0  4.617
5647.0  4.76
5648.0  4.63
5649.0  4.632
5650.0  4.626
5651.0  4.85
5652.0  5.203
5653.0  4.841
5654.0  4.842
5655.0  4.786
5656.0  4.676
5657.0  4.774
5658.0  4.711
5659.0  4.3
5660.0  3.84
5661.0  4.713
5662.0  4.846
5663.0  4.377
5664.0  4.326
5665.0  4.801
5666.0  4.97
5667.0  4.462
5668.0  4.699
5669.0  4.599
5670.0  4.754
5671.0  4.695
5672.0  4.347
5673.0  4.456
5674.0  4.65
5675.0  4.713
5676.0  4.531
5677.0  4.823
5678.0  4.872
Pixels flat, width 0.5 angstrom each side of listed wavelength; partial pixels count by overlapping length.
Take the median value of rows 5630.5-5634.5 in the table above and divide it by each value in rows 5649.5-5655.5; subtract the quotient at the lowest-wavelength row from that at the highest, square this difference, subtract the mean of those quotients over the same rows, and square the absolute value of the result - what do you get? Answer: 0.93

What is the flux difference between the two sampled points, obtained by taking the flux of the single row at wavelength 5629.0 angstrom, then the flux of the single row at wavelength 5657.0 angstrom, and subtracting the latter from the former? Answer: -0.37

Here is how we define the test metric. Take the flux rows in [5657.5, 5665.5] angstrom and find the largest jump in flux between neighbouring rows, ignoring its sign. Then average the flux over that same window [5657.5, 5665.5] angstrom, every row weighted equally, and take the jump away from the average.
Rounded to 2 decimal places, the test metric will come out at 3.62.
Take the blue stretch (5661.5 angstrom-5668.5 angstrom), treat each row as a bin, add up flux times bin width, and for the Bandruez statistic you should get 32.5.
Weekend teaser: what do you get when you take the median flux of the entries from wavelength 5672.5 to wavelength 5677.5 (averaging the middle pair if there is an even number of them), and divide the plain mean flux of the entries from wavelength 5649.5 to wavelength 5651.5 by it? 1.02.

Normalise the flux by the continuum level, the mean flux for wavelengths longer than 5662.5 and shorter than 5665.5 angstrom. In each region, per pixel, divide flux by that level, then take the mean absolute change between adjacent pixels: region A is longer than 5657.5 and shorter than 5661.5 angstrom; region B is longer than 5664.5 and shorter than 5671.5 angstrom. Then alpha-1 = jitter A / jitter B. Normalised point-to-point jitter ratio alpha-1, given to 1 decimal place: 2.8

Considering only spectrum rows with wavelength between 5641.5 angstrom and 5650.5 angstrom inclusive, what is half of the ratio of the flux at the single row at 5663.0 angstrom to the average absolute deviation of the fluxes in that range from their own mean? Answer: 41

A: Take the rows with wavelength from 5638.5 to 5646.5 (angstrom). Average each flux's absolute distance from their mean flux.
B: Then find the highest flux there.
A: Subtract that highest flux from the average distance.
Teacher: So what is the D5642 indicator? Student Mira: -4.89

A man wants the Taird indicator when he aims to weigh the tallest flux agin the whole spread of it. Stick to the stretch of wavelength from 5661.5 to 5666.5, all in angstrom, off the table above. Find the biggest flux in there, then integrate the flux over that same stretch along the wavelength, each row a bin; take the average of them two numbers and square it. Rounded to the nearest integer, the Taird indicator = 200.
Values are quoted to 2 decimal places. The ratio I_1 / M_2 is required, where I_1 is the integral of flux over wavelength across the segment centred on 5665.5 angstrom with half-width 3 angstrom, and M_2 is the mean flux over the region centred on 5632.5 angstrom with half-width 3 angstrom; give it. 5.96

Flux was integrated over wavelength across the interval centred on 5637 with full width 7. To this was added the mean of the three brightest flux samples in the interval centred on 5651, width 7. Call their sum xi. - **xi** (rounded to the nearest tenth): 37.2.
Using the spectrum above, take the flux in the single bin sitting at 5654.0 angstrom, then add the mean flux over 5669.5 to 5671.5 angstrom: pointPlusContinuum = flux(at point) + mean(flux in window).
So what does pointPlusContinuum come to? 9.57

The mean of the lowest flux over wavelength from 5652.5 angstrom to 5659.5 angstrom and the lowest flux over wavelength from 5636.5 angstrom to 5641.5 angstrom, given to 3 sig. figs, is 4.39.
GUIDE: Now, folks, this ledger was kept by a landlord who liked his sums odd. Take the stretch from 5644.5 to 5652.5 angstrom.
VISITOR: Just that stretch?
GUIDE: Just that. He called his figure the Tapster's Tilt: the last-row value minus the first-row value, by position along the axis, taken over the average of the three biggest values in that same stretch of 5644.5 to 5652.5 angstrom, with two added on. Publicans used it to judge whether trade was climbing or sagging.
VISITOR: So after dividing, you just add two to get 2.14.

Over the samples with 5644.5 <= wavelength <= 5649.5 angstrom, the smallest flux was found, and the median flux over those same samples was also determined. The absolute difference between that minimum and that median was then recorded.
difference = 0.13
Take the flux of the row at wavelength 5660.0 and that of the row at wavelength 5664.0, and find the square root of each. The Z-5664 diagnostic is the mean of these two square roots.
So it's 2.02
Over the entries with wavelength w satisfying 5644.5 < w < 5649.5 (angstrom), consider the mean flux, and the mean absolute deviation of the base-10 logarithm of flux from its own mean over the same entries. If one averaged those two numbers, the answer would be 2.32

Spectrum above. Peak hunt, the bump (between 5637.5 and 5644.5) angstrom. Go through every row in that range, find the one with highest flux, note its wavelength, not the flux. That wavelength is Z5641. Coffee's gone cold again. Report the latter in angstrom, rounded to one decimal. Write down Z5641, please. 5641.0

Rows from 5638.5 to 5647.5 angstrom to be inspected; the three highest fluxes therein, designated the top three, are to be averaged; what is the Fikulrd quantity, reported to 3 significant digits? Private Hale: 4.81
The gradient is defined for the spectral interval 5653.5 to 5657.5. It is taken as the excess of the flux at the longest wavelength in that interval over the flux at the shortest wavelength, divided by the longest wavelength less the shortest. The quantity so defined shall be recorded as -0.023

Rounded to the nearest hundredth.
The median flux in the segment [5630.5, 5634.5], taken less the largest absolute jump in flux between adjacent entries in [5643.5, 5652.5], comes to 4.34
